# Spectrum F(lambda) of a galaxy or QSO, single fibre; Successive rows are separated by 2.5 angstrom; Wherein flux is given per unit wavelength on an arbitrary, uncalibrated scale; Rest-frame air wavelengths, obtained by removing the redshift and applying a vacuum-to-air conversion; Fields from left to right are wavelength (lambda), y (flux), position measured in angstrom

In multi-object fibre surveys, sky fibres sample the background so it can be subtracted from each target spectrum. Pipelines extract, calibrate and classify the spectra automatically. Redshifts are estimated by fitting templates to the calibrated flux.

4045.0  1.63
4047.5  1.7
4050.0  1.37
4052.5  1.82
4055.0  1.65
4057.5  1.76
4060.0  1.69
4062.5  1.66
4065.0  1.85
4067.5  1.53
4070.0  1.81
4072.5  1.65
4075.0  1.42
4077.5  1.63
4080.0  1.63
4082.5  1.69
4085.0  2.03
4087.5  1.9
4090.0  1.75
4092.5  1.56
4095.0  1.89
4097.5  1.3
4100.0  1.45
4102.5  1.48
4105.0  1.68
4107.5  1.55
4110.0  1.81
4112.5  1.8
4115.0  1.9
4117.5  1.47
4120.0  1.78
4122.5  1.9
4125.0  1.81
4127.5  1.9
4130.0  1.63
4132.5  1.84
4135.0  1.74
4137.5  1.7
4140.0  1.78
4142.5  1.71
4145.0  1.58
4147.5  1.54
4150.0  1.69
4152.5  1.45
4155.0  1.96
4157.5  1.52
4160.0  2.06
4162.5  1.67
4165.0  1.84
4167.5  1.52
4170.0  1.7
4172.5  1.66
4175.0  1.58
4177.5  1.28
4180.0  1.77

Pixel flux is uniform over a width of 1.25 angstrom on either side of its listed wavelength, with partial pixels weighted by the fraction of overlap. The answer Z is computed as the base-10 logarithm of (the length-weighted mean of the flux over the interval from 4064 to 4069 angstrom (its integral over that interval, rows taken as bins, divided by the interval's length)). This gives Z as 0.23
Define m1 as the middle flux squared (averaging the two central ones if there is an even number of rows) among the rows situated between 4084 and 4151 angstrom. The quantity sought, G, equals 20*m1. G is 60.6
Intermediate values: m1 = 3.03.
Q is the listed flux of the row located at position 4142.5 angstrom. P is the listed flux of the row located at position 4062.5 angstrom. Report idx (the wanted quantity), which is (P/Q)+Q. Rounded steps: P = 1.66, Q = 1.71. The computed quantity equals 2.68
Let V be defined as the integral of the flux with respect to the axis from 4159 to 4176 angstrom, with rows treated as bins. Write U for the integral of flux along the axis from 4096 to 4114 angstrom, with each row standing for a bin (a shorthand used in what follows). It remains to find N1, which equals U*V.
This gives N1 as 835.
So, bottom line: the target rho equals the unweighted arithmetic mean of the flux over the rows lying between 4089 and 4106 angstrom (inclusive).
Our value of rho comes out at 1.59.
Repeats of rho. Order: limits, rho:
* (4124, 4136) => 1.78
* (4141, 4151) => 1.63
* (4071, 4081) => 1.58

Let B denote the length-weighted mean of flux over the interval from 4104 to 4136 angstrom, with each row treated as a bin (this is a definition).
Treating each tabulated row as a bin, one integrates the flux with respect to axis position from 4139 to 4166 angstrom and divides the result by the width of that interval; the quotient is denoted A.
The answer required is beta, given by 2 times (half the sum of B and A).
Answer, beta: 3.46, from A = 1.71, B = 1.76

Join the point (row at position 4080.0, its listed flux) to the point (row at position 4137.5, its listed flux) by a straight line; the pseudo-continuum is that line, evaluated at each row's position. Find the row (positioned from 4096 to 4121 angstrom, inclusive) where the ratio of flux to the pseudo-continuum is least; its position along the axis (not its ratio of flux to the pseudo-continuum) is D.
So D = 4097.5 angstrom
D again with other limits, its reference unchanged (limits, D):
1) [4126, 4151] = 4147.5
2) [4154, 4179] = 4177.5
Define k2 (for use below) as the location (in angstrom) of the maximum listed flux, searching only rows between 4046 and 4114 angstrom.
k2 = 4085.0 angstrom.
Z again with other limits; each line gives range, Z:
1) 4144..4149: 0.19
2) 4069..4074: 0.23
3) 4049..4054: 0.21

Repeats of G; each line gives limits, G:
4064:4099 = 55.8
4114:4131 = 65.5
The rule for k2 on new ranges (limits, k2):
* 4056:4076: 4065.0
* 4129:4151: 4132.5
